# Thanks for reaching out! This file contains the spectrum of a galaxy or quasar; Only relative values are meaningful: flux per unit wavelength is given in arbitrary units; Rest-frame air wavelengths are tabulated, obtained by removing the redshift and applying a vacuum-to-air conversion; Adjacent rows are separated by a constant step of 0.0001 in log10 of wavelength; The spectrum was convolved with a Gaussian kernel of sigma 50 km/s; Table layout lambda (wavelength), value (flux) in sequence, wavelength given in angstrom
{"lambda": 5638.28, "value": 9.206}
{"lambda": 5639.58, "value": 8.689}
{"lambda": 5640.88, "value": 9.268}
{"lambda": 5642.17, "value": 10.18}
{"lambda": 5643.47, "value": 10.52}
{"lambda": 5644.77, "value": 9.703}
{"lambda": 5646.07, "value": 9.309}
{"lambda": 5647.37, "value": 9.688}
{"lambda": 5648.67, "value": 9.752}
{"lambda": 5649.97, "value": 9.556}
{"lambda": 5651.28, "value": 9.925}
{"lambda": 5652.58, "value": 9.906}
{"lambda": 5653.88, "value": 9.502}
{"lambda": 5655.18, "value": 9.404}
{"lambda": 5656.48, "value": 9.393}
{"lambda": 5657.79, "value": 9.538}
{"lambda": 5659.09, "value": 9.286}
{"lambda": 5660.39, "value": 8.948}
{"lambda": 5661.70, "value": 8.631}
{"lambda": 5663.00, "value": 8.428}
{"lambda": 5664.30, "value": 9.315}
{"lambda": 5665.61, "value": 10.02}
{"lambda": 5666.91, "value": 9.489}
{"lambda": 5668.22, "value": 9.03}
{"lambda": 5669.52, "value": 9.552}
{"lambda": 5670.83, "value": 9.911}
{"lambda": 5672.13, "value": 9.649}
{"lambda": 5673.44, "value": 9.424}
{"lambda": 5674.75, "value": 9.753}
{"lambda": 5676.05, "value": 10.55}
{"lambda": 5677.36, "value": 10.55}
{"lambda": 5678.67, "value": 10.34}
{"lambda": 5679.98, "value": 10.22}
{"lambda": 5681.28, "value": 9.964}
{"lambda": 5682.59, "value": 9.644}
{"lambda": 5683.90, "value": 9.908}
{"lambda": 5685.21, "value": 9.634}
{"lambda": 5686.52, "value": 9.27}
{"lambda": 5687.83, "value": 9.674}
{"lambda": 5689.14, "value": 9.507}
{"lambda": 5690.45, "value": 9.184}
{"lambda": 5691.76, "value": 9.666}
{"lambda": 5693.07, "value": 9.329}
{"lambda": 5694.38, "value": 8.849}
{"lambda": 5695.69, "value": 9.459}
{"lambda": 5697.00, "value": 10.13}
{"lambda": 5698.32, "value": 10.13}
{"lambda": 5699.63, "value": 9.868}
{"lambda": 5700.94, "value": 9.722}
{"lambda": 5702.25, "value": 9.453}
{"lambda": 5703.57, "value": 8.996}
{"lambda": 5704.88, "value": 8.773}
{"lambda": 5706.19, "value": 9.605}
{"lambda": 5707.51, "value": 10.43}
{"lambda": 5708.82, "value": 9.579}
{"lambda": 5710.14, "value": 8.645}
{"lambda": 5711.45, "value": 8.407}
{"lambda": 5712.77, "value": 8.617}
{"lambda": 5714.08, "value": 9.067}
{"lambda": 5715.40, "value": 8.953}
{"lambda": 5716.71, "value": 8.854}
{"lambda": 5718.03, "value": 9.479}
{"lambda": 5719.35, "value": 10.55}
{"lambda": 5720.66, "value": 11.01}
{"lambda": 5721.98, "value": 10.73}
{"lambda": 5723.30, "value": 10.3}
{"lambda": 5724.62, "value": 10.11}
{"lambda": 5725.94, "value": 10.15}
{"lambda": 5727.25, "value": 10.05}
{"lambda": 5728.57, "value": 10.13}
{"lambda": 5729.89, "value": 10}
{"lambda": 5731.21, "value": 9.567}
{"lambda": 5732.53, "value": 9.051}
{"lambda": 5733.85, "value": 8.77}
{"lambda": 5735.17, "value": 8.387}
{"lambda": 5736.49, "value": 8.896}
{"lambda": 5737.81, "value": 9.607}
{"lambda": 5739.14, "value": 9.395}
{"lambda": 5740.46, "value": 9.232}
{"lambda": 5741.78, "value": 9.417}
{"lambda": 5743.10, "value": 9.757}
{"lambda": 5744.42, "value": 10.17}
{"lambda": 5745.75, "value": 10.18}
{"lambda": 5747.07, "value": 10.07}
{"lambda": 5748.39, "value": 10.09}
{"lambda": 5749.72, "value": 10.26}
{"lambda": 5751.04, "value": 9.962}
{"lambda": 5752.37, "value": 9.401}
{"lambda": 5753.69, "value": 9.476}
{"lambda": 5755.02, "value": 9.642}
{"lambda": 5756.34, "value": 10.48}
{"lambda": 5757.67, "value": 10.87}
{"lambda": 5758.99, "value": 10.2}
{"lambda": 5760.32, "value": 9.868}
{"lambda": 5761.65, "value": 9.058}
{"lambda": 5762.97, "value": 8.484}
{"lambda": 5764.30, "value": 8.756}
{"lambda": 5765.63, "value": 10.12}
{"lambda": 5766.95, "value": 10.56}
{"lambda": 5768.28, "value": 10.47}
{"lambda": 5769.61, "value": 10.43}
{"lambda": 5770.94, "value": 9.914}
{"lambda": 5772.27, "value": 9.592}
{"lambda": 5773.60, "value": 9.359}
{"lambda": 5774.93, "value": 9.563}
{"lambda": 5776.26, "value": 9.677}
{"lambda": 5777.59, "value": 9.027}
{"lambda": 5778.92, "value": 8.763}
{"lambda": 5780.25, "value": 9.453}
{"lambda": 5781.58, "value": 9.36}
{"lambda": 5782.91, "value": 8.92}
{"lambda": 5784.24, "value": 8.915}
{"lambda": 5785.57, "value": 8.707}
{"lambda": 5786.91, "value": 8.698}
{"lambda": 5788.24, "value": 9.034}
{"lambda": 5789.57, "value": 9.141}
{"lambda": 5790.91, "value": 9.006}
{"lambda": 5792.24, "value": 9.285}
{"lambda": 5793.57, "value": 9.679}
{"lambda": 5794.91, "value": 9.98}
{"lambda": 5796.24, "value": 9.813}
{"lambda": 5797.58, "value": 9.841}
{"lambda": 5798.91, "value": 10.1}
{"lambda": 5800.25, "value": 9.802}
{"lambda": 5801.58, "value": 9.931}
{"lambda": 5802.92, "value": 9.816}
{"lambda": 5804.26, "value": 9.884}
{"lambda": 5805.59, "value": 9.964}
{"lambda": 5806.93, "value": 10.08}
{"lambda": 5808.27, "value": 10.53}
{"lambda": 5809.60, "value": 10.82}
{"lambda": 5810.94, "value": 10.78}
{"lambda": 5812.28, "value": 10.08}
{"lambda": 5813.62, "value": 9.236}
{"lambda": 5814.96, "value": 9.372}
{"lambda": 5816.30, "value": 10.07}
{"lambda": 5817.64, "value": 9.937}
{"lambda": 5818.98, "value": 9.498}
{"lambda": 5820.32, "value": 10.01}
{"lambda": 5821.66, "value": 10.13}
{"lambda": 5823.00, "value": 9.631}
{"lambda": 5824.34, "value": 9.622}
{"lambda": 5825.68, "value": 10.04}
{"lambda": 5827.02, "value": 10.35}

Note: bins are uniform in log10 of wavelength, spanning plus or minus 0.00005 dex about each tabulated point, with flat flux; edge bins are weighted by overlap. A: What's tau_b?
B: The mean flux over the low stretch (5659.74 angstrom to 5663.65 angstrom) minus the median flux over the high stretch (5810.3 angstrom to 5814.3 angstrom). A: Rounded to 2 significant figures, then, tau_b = -1.4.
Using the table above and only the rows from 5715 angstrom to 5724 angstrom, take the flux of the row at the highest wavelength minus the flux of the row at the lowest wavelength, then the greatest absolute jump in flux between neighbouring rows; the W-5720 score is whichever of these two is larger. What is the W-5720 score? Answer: 1.3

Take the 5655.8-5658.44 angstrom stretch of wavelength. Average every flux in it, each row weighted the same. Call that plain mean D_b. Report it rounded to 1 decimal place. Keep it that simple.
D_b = 9.5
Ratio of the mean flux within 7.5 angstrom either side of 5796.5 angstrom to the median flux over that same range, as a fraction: 0.99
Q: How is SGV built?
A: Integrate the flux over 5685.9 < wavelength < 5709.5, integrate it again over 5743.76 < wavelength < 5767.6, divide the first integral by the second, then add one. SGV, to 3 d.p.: 1.956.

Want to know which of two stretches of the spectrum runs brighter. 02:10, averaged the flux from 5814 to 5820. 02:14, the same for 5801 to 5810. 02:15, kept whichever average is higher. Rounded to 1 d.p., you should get 10.1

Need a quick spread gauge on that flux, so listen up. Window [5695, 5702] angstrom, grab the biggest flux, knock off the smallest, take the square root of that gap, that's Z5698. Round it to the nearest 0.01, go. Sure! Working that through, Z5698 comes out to 0.82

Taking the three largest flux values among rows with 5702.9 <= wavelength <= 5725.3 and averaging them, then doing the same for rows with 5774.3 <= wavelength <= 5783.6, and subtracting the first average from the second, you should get -1.2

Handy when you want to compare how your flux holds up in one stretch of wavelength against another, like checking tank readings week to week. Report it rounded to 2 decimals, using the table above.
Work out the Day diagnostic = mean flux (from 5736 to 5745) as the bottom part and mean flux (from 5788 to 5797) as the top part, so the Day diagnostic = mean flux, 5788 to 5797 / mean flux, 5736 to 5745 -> 0.99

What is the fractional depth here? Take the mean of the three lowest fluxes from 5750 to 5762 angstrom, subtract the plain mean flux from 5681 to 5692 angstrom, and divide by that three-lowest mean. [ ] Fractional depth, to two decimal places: -0.03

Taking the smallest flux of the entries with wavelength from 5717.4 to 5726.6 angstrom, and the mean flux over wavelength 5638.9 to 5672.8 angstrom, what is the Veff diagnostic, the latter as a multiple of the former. 1.00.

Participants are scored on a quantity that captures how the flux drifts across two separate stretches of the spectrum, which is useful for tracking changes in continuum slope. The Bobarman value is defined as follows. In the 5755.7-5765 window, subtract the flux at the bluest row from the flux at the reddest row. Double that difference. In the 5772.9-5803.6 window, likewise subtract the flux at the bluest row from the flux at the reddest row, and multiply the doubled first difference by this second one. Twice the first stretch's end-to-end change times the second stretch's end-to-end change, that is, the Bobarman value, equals -1.6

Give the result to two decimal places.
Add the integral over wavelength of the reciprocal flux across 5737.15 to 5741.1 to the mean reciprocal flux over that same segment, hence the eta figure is 0.53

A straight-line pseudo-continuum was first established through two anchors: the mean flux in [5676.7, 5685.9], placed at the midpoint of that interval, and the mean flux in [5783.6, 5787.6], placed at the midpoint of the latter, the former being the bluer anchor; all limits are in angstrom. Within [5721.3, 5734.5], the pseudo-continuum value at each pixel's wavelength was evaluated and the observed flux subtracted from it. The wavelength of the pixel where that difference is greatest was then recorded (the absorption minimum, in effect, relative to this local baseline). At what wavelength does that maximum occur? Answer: 5733.85 angstrom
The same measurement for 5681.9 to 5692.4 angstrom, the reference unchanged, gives 5690.45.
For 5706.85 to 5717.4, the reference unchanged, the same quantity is 5711.45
